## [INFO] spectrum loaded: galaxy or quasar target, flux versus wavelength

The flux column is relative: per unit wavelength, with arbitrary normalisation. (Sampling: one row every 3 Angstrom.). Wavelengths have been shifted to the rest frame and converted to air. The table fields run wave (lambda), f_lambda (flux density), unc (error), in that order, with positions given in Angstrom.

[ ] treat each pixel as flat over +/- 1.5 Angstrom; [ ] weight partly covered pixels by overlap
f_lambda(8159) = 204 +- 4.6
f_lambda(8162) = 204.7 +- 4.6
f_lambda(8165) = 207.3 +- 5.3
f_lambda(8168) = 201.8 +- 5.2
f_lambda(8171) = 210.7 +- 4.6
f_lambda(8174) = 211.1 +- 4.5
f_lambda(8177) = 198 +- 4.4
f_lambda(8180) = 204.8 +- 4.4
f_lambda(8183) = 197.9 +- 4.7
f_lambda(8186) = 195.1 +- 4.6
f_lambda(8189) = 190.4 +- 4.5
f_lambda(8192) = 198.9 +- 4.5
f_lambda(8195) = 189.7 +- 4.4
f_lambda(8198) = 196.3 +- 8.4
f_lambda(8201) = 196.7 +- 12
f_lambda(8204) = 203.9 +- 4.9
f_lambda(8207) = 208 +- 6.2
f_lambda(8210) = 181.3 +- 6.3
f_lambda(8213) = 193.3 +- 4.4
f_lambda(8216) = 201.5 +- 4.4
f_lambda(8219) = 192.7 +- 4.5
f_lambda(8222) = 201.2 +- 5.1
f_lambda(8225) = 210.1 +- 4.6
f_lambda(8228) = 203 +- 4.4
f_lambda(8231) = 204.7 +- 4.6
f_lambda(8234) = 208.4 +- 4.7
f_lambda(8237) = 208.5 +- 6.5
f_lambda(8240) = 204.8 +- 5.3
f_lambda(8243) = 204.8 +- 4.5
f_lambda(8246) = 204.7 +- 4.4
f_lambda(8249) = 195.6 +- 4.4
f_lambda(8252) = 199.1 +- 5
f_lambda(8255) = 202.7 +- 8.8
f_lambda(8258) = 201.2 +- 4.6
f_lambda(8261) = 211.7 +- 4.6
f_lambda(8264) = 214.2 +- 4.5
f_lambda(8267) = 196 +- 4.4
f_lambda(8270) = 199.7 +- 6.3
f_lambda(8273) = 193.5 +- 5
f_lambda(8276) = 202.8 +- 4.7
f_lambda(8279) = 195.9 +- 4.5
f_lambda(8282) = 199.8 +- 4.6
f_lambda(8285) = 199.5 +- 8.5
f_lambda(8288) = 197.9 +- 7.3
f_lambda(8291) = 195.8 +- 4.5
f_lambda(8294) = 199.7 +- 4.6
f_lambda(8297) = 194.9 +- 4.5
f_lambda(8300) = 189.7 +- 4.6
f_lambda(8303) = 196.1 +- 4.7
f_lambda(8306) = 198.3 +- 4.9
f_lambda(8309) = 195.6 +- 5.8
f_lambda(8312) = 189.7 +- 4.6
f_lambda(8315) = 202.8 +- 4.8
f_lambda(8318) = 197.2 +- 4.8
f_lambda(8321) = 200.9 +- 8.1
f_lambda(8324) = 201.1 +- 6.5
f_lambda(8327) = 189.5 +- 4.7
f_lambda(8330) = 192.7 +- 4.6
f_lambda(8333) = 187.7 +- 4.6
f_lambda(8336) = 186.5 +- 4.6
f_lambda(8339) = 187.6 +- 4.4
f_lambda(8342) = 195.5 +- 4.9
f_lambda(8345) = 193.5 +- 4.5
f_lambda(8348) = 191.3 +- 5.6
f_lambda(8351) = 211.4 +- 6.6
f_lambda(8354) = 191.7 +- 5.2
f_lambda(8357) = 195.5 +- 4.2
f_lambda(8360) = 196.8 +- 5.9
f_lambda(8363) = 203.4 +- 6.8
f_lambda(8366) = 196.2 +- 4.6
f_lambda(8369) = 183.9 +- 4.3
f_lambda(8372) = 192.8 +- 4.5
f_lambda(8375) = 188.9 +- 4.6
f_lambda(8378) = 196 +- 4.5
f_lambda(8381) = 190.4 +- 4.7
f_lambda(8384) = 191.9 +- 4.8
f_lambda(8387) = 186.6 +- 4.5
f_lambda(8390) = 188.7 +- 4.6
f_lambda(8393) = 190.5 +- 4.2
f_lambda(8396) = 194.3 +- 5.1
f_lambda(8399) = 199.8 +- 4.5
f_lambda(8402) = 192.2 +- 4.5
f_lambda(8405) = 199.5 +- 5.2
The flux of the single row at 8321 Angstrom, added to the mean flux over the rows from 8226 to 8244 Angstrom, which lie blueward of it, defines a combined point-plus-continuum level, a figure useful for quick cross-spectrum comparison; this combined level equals 407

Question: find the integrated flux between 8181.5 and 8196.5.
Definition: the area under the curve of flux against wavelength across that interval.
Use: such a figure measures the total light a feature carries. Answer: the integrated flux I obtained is 2916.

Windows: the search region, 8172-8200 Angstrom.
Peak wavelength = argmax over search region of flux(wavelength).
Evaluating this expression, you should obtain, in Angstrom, 8174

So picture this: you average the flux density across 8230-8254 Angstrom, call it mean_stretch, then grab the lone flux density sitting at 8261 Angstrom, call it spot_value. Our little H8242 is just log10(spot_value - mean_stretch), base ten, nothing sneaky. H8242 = 0.9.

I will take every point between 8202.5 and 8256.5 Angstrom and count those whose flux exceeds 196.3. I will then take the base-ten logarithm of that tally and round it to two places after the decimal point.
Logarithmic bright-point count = 1.15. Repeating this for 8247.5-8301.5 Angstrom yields 1.04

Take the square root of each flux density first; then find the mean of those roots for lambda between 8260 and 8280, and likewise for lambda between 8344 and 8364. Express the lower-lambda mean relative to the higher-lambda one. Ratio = 1.01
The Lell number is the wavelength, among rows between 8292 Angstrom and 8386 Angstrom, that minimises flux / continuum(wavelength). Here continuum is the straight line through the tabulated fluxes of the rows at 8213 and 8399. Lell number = 8369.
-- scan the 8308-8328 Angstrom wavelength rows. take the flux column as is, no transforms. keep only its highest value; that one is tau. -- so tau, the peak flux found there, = 202.8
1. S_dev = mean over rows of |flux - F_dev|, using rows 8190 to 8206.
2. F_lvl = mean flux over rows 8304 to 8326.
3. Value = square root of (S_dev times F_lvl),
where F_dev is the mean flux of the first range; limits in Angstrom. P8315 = 26.1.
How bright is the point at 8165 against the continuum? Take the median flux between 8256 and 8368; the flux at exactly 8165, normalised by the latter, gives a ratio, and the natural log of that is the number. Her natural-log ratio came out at 0.056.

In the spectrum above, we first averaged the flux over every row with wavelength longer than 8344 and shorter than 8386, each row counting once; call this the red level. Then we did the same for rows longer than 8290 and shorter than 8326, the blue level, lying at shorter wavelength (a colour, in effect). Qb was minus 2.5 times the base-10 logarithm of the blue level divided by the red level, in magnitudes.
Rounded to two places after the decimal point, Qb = -0.01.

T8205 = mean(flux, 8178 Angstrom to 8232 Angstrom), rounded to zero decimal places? 198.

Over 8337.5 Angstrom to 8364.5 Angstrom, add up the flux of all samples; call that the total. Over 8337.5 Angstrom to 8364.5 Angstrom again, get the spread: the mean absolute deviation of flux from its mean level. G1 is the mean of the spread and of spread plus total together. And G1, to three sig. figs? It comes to 888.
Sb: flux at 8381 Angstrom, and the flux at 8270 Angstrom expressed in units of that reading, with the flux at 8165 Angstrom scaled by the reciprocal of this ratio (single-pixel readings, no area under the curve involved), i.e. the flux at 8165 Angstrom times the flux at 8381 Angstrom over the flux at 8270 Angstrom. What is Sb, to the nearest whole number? 198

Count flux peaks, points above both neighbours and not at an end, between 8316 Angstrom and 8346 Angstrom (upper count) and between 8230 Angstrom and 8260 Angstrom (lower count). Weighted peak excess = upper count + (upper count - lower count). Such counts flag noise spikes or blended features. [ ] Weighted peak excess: 4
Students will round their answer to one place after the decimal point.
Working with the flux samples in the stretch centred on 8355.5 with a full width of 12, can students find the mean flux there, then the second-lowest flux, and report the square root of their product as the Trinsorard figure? 197.2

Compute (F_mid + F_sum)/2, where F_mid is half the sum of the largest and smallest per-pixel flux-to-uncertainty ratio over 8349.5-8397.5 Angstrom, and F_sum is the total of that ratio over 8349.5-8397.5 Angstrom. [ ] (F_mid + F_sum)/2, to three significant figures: 338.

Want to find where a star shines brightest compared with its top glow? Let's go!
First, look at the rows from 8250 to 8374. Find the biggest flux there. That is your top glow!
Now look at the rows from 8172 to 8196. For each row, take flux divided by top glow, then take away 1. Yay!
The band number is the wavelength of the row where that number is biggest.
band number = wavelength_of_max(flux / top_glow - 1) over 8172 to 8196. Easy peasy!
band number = 8174 Angstrom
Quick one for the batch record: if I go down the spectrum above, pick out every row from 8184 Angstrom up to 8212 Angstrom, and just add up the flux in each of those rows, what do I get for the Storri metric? 1760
